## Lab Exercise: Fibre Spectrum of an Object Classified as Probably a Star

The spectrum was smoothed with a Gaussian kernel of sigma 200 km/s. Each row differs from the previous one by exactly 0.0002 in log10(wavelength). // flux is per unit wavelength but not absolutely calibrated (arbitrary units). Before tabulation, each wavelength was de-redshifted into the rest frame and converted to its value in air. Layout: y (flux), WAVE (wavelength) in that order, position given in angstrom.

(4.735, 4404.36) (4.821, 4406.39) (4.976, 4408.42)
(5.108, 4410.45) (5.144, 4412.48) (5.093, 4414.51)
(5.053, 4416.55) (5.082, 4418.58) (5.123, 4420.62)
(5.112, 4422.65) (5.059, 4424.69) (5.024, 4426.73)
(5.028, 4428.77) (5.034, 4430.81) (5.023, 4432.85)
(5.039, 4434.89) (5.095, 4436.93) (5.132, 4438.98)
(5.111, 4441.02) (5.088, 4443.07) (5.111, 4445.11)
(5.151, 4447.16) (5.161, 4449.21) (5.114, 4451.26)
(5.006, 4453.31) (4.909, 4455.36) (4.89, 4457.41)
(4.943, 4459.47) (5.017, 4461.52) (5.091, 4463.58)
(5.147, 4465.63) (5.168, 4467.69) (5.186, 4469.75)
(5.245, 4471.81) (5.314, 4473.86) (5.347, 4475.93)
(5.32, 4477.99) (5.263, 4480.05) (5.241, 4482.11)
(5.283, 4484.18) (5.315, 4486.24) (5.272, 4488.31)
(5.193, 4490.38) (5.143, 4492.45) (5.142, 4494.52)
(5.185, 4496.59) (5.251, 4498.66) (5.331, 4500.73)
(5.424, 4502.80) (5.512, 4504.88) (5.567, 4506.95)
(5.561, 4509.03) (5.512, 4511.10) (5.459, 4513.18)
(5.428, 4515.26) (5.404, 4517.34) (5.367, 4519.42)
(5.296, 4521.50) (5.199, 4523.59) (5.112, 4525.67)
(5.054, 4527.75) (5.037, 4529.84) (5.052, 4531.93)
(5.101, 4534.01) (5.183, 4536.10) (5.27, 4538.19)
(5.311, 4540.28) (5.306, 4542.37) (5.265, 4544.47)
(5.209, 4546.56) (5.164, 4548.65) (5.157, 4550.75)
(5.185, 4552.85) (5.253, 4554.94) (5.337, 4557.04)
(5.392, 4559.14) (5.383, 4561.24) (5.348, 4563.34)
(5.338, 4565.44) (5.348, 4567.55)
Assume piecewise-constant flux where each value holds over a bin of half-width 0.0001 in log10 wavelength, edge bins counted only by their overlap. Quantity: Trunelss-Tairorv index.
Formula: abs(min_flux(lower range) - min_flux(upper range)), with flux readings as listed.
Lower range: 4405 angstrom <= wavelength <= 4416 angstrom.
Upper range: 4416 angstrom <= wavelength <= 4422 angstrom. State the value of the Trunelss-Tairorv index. 0.23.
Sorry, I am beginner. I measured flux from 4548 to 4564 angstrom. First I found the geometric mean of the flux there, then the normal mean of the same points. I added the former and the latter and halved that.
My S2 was 5.28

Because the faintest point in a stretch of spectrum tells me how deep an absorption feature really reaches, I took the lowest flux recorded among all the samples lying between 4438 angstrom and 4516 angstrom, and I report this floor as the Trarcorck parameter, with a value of 4.89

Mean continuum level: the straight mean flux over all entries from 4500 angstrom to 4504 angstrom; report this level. 5.38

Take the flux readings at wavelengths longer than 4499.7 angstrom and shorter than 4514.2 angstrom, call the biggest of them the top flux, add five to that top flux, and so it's 10.6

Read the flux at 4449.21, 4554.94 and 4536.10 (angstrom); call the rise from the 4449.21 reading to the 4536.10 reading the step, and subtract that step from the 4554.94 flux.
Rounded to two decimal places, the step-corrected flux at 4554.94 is 5.23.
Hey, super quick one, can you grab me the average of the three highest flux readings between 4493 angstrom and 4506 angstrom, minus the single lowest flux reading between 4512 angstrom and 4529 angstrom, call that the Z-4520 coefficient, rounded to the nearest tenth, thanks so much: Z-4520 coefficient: 0.4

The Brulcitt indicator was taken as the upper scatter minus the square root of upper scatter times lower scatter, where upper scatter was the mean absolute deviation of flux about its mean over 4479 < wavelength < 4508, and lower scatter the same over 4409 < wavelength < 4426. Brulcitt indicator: 0.048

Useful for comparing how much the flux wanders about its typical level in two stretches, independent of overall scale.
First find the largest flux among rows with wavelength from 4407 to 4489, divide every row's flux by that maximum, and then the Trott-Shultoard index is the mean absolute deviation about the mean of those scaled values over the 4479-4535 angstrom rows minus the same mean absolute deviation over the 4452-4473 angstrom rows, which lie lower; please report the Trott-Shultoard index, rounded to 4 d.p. 0.0042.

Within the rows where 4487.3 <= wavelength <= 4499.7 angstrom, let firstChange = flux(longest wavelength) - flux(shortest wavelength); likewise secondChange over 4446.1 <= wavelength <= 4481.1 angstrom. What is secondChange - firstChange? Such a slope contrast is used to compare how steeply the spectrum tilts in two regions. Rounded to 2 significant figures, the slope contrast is 0.13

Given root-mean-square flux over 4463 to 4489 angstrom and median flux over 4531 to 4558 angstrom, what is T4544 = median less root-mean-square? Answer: -0.04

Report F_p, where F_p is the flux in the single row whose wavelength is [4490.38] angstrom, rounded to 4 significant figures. 5.193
